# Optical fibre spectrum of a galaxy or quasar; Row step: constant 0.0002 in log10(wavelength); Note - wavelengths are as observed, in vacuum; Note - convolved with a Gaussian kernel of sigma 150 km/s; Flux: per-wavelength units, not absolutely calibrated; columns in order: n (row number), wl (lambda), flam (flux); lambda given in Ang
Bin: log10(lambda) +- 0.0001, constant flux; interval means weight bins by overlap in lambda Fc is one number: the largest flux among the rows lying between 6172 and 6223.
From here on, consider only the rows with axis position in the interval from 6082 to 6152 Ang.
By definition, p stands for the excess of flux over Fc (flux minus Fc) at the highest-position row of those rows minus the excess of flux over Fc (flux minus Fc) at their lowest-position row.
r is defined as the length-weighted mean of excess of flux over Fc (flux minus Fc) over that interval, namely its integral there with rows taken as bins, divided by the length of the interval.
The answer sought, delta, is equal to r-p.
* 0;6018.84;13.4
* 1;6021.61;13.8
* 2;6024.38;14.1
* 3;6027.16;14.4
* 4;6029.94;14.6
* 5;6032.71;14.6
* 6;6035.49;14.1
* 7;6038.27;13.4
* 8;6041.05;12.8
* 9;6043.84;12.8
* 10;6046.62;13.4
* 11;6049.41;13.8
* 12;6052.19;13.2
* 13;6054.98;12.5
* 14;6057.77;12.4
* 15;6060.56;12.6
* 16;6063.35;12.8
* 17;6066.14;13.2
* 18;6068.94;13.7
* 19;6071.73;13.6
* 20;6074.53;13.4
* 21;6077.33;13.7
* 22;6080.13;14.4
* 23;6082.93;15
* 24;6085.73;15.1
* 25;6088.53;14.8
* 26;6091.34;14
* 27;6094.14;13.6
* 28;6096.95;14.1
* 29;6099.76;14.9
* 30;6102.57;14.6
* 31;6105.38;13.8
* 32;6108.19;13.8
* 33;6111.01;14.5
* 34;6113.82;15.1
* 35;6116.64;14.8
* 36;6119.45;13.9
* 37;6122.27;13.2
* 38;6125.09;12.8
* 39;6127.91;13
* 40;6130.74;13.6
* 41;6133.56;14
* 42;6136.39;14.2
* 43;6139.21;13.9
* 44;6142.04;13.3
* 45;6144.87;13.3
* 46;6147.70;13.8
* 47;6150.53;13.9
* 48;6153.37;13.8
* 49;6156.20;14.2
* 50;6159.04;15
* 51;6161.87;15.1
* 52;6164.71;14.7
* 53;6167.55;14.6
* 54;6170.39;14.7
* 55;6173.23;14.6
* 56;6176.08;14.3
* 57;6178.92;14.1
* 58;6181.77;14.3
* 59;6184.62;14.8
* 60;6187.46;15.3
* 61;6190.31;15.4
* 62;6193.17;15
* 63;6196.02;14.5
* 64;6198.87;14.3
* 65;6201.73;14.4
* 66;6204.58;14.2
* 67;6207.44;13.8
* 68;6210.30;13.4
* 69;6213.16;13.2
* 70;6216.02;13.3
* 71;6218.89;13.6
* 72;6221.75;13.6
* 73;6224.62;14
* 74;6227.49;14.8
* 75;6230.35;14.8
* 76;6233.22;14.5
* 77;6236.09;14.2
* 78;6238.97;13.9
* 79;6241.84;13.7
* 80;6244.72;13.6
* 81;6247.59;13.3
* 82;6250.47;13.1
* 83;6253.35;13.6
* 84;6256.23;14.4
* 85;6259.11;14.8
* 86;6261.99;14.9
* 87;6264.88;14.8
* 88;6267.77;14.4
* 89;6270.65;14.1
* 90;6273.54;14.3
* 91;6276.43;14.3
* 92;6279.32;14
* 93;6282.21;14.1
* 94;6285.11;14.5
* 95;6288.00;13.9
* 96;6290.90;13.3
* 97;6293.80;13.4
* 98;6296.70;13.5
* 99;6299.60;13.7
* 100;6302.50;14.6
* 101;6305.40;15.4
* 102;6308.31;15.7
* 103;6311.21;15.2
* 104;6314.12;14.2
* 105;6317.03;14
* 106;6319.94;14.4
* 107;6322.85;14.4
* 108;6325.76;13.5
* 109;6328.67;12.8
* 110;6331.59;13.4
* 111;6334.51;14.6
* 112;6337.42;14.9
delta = -0.3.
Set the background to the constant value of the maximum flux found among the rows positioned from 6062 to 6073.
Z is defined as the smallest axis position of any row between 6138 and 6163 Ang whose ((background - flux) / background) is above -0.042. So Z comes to 6139.21 Ang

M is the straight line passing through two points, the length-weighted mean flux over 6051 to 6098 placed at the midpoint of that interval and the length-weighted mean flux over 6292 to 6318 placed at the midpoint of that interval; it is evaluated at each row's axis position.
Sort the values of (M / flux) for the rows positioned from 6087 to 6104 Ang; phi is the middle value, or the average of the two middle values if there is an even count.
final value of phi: 0.957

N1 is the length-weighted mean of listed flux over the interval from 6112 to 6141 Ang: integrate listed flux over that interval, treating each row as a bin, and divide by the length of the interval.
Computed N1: 13.9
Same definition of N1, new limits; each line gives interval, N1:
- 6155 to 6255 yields 14.2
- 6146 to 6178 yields 14.4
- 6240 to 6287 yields 14.1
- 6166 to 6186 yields 14.5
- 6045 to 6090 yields 13.6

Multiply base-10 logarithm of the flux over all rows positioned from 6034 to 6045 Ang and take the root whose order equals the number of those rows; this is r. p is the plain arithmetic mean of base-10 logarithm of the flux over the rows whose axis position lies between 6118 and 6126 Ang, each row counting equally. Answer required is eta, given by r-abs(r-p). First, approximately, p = 1.12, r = 1.12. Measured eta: 1.12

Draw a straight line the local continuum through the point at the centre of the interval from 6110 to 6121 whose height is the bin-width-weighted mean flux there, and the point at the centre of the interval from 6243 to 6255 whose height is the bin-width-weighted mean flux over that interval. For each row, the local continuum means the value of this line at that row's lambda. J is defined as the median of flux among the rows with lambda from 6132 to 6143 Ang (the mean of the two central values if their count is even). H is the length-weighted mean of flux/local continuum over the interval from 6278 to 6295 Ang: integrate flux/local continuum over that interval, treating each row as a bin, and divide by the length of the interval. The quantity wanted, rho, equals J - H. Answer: 12.9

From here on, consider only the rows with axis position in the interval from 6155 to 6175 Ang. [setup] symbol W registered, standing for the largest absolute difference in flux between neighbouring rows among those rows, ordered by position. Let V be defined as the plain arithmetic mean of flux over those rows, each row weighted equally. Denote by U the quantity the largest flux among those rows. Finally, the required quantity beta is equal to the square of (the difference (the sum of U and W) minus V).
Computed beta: 1.4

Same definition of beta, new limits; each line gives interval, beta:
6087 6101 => 2.0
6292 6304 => 2.9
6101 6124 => 3.2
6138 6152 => 0.7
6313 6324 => 0.3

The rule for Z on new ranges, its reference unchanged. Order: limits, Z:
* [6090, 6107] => 6091.34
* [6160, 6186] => 6178.92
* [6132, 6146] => 6133.56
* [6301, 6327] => 6314.12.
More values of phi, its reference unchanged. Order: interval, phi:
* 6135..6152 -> 1.003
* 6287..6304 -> 1.057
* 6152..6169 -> 0.952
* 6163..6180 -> 0.956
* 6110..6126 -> 0.971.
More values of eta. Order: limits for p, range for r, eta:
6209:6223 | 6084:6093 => 1.13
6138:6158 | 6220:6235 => 1.14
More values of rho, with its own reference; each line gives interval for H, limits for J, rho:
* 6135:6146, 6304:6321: 13.8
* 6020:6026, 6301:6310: 14.5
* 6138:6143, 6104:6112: 12.9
